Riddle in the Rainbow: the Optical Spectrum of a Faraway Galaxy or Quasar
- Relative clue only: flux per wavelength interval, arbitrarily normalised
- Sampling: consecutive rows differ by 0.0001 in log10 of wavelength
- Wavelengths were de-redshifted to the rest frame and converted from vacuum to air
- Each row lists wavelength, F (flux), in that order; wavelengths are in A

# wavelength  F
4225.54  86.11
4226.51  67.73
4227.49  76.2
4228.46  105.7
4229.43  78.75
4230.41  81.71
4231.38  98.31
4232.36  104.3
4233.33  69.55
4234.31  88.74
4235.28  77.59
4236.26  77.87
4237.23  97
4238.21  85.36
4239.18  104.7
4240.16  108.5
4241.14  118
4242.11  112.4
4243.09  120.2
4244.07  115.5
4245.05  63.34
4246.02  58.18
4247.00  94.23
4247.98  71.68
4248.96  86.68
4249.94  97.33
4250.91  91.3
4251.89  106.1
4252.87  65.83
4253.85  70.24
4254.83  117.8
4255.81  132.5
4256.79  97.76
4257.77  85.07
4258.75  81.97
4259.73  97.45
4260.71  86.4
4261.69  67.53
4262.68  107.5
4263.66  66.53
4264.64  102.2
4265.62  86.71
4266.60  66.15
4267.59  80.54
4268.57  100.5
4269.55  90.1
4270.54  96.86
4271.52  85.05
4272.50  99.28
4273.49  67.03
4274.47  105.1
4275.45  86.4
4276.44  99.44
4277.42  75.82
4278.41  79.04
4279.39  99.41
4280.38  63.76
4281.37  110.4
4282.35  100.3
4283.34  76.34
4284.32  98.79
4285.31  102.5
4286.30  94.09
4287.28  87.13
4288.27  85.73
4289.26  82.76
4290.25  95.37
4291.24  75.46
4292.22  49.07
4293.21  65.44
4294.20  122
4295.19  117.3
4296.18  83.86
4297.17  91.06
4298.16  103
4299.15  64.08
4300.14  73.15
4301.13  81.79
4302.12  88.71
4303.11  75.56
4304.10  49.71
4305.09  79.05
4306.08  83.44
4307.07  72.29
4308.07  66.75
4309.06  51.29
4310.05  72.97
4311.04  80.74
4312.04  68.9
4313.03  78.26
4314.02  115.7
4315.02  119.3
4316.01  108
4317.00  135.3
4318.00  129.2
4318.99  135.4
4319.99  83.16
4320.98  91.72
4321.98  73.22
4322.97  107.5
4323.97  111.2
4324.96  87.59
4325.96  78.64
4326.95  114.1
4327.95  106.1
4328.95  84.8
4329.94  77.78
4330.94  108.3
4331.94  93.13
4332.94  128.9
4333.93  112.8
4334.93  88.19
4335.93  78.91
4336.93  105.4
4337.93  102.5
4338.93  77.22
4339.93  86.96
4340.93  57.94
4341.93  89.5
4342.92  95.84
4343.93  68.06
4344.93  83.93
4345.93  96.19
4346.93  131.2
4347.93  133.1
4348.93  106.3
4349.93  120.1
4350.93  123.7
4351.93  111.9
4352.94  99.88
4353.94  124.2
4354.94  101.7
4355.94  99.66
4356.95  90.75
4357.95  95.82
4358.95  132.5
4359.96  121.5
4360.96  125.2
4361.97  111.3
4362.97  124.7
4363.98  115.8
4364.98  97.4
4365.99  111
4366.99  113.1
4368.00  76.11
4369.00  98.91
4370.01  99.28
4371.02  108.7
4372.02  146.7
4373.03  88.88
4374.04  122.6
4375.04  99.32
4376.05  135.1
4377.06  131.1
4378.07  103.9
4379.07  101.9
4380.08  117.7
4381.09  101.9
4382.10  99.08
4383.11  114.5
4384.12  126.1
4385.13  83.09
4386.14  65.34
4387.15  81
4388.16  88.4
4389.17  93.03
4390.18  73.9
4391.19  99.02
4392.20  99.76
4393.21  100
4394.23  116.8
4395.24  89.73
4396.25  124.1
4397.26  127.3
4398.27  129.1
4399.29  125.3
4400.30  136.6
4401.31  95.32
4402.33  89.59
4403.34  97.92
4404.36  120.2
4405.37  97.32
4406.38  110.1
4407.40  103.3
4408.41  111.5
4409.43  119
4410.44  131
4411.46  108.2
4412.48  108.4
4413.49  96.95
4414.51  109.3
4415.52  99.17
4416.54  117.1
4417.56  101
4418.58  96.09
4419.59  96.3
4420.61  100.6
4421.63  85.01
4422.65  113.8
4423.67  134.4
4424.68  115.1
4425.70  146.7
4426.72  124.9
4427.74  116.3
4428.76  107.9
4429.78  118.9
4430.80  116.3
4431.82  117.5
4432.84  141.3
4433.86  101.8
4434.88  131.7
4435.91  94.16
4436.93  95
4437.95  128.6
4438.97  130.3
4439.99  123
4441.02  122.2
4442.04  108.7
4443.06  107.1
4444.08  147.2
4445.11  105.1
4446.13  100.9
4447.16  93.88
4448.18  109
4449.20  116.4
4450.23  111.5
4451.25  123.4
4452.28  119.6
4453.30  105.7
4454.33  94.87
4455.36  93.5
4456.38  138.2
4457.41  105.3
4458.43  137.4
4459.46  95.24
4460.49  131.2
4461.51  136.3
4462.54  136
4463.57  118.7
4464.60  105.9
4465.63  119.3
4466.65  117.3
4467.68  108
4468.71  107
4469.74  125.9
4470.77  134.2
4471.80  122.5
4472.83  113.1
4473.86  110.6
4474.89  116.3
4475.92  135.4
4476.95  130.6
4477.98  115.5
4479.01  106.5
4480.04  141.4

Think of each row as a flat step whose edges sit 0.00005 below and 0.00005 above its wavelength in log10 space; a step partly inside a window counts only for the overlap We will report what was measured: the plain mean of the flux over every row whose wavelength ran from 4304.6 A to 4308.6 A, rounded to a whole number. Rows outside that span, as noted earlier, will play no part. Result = 75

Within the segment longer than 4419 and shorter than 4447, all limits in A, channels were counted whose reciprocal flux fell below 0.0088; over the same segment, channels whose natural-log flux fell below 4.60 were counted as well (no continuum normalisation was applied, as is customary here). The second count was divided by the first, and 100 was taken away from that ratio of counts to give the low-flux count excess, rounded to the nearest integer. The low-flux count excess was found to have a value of -100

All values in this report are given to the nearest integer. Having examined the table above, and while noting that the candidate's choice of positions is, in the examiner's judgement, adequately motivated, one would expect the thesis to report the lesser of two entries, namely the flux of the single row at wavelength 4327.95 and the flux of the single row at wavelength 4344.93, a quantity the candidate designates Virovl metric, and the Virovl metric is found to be 84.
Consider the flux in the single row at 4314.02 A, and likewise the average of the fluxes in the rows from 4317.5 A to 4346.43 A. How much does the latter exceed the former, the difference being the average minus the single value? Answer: -21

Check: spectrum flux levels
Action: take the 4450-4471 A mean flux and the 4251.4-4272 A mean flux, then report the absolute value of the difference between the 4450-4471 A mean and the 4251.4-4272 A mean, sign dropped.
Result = 27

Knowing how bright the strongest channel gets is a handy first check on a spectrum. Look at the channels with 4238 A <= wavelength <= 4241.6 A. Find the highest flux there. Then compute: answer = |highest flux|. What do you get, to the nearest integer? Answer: 118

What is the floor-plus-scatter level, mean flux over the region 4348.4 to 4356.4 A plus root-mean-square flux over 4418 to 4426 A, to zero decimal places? 224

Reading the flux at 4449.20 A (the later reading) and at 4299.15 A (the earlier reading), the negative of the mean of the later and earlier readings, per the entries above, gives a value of -90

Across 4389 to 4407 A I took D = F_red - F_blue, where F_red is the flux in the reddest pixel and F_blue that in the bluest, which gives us 17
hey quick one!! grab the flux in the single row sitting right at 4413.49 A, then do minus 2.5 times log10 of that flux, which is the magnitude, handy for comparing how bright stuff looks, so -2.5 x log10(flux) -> -4.97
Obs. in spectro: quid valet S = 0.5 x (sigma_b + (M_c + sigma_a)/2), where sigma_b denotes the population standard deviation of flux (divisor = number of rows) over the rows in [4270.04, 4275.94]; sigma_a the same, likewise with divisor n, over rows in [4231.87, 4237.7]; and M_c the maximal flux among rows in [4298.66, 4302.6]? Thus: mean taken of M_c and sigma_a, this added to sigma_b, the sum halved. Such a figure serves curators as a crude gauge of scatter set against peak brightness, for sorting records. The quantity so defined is 31.4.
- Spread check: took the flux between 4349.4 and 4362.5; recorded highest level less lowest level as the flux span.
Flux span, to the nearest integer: 42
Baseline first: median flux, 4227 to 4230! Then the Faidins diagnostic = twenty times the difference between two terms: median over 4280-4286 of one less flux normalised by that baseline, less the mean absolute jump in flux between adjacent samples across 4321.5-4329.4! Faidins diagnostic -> -392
